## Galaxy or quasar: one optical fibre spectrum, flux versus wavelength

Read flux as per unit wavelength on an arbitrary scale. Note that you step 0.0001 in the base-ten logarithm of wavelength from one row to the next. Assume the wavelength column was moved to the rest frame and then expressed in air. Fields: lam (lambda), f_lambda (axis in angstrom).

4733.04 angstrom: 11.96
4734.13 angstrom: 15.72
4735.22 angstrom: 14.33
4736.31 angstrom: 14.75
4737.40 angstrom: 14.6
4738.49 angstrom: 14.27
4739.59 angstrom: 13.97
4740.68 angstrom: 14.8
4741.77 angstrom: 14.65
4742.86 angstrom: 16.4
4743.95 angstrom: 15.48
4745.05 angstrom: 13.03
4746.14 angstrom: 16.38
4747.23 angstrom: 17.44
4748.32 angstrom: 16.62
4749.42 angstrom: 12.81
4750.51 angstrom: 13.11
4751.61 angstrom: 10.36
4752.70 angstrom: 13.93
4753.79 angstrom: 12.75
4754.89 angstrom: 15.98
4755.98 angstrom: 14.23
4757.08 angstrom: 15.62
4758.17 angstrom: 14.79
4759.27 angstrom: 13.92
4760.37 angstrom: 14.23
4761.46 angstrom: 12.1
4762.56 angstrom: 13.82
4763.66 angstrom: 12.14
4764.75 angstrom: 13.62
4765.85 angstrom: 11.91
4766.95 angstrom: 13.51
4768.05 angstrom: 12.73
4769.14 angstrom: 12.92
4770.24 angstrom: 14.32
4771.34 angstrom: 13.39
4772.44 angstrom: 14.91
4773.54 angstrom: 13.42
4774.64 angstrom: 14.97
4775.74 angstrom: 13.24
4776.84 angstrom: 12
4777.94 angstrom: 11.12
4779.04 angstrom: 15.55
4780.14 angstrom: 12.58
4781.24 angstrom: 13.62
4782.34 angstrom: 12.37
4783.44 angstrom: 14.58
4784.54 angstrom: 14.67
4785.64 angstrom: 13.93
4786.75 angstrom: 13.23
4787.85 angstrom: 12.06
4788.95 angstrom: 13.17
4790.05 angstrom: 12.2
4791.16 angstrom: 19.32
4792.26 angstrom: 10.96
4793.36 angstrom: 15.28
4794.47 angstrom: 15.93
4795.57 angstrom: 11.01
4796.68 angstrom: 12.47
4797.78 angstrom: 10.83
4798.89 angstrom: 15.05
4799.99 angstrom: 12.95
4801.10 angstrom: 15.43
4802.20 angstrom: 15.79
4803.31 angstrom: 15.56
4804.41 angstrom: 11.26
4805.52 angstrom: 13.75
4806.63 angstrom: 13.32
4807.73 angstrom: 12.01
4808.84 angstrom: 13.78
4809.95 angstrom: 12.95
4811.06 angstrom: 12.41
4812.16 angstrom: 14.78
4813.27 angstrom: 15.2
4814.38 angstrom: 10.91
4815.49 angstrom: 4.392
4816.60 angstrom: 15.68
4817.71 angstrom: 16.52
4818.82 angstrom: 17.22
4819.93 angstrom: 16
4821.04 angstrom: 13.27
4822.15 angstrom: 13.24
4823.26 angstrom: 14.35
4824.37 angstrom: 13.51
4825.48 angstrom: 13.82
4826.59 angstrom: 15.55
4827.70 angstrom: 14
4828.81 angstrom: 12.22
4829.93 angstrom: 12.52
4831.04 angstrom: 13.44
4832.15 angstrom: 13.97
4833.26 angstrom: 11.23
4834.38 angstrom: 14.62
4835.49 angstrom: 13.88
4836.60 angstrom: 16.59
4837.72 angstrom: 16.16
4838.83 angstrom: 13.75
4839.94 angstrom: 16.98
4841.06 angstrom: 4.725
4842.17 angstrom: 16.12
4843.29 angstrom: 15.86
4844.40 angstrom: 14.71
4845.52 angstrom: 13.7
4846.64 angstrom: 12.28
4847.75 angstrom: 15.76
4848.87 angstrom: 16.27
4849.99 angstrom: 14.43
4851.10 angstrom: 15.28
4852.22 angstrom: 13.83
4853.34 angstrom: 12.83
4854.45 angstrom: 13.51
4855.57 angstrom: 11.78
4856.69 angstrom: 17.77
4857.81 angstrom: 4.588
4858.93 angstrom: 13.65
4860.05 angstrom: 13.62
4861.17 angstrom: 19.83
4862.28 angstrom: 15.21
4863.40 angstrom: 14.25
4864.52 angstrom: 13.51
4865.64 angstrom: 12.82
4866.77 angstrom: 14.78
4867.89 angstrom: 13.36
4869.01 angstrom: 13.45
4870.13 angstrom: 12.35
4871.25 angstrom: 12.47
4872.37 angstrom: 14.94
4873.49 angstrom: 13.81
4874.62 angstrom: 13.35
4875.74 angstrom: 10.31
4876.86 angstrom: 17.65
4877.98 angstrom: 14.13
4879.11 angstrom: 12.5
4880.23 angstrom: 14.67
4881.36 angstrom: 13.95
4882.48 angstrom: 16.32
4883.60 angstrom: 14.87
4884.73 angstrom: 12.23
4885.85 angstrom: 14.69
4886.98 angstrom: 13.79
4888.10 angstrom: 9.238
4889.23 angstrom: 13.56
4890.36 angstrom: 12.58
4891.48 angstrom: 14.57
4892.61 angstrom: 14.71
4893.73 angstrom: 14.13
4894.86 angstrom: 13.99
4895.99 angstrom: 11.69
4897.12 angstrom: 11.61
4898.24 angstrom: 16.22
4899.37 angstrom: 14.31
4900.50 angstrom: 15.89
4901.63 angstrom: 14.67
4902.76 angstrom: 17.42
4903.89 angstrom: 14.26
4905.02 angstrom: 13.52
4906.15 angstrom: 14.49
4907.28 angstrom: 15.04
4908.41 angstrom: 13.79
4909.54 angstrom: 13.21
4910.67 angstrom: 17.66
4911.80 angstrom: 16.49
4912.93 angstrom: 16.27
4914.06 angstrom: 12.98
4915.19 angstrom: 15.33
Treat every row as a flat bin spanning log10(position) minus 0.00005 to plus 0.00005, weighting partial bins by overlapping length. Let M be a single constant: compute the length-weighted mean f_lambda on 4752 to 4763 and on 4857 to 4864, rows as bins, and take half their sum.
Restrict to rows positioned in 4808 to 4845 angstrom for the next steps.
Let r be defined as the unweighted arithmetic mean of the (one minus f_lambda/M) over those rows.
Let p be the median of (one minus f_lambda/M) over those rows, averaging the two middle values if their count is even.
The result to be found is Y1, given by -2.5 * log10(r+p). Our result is 6.4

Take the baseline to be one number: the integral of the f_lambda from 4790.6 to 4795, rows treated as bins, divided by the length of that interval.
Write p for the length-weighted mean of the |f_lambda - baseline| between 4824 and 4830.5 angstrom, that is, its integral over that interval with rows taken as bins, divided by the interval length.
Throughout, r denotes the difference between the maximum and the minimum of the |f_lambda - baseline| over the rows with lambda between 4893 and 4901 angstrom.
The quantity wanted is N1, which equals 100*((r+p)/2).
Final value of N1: 250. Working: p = 1.8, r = 3.2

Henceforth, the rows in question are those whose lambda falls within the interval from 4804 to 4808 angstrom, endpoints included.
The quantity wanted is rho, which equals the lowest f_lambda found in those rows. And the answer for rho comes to 11.26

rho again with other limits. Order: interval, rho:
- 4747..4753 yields 10.36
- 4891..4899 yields 11.61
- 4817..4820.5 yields 16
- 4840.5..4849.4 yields 4.725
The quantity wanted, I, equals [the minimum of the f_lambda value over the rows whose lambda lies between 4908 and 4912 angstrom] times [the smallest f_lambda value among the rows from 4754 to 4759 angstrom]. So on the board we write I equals 188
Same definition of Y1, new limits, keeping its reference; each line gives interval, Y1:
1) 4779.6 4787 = 3.4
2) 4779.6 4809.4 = 3.0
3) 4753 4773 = 4.0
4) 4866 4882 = 3.7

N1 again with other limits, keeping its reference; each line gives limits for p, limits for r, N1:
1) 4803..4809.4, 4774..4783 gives 312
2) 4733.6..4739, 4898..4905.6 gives 115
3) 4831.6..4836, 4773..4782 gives 298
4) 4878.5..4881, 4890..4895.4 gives 192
